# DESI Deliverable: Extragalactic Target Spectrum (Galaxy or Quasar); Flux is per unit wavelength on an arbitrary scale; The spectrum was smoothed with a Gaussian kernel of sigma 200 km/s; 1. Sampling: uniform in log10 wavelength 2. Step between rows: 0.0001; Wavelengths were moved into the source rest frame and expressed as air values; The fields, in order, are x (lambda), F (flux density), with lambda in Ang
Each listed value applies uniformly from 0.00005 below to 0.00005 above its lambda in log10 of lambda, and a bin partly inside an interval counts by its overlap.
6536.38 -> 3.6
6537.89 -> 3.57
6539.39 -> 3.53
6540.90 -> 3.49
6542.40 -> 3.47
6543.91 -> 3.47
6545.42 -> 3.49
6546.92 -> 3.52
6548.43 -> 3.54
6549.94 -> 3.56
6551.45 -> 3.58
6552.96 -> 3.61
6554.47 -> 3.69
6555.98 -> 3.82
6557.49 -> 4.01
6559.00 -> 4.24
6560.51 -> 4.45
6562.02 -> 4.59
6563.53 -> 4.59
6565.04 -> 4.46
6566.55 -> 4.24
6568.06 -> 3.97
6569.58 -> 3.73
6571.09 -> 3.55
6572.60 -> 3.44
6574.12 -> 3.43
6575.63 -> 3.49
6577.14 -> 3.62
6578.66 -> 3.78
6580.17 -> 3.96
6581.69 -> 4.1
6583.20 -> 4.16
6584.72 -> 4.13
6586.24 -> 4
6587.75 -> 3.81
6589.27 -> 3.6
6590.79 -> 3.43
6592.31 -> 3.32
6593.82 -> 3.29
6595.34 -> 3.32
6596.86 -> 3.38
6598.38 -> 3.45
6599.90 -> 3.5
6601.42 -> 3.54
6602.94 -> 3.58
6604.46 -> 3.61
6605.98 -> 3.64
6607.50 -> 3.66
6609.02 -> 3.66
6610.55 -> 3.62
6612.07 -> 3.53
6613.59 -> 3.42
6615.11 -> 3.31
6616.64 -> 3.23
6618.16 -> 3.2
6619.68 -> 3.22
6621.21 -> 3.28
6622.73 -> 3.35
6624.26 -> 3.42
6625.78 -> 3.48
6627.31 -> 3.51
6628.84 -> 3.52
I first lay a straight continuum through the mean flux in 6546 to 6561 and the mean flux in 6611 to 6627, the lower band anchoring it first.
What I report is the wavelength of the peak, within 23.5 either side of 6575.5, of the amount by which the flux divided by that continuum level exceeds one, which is 6563.53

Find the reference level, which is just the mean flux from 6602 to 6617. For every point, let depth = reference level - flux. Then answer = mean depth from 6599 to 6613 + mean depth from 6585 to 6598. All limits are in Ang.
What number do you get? -0.06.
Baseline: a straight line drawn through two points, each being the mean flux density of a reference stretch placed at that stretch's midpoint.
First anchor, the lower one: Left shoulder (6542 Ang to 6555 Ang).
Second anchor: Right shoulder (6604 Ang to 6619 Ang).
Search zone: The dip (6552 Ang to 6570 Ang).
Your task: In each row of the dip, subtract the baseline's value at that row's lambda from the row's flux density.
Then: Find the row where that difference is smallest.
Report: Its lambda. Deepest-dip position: 6552.96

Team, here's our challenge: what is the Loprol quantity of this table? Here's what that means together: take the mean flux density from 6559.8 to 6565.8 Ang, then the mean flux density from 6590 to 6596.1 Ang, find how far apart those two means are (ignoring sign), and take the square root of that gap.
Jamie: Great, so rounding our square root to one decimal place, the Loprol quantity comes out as 1.1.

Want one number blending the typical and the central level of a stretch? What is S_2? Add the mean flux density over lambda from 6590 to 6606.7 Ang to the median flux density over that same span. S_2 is 6.9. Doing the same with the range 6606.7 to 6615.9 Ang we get 7.1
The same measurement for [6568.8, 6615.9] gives 7.2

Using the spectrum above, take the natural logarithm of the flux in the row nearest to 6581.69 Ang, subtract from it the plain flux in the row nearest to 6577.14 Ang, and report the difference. -2.2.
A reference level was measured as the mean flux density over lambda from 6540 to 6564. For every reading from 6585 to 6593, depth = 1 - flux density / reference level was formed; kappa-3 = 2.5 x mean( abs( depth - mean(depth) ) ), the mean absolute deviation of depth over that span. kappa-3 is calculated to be 0.14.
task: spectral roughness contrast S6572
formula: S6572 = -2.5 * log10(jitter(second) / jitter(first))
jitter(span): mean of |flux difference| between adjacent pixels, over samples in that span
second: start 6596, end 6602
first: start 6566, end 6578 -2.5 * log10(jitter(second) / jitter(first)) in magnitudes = 1.1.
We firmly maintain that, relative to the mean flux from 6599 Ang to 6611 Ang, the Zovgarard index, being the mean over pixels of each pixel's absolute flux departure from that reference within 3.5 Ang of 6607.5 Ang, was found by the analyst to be 0.04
